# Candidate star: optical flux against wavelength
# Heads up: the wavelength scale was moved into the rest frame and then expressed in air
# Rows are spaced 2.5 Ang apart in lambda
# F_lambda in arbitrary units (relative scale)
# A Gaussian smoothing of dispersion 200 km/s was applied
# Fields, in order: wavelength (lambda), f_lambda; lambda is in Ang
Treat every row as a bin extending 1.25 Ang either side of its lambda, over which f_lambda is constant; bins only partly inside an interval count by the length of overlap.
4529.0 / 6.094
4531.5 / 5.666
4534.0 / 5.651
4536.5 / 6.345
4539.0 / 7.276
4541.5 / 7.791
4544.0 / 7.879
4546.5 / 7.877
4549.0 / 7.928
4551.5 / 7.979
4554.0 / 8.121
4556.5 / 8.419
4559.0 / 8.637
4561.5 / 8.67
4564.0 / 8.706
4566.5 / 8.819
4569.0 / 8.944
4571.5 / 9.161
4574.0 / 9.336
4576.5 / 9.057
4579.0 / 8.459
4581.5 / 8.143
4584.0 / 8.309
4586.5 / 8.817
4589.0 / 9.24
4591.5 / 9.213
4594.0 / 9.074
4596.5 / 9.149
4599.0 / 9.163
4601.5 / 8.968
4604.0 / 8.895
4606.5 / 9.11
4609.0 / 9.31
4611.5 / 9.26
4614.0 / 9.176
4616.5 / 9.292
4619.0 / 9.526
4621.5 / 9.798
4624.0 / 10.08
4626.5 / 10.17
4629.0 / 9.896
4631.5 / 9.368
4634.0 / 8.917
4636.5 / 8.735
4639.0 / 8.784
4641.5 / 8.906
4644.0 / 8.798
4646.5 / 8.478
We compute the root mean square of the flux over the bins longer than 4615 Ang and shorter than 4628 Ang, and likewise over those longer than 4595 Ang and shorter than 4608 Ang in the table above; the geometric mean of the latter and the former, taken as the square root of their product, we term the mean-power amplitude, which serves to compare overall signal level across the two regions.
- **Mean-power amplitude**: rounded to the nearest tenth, 9.4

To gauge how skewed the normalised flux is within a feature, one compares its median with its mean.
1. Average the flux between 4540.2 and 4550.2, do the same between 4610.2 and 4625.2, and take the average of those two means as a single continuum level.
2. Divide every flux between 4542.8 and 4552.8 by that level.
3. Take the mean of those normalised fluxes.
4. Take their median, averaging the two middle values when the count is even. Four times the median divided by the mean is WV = 3.99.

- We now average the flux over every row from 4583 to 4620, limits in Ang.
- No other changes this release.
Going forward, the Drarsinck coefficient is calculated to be 9.1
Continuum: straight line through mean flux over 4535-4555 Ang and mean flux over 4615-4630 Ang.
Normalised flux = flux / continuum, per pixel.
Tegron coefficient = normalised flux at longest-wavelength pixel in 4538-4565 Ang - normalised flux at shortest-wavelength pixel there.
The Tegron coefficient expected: 0.09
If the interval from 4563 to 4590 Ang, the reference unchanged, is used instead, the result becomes -0.02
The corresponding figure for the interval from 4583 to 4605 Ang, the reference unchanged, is 0.01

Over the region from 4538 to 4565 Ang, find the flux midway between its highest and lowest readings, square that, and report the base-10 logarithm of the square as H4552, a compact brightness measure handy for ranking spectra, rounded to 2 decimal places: 1.81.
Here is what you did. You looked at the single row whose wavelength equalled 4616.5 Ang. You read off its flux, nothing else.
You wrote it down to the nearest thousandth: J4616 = 9.292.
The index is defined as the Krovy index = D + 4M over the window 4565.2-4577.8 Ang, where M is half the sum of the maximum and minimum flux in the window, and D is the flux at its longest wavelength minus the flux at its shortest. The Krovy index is 36.5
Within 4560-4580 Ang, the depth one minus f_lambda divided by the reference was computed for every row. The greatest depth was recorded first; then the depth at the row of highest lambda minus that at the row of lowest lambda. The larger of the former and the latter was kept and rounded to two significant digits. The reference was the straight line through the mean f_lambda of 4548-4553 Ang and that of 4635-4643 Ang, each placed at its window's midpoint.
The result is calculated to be 0.048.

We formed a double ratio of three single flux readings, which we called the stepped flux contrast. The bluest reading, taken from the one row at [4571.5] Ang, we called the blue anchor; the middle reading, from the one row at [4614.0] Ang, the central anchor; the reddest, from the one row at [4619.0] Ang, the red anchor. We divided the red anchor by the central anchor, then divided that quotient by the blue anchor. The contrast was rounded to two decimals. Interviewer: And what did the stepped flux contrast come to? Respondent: 0.11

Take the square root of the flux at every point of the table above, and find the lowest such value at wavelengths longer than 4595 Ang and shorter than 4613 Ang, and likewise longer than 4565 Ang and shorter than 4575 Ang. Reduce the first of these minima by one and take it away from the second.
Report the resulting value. 1.0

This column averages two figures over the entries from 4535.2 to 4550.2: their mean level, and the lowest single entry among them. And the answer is 6.9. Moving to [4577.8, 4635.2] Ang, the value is 8.7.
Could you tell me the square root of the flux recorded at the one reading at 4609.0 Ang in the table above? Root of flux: 3.05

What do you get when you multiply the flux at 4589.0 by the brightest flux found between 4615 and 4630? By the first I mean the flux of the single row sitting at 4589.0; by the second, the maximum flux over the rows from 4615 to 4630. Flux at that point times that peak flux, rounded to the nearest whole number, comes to 94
